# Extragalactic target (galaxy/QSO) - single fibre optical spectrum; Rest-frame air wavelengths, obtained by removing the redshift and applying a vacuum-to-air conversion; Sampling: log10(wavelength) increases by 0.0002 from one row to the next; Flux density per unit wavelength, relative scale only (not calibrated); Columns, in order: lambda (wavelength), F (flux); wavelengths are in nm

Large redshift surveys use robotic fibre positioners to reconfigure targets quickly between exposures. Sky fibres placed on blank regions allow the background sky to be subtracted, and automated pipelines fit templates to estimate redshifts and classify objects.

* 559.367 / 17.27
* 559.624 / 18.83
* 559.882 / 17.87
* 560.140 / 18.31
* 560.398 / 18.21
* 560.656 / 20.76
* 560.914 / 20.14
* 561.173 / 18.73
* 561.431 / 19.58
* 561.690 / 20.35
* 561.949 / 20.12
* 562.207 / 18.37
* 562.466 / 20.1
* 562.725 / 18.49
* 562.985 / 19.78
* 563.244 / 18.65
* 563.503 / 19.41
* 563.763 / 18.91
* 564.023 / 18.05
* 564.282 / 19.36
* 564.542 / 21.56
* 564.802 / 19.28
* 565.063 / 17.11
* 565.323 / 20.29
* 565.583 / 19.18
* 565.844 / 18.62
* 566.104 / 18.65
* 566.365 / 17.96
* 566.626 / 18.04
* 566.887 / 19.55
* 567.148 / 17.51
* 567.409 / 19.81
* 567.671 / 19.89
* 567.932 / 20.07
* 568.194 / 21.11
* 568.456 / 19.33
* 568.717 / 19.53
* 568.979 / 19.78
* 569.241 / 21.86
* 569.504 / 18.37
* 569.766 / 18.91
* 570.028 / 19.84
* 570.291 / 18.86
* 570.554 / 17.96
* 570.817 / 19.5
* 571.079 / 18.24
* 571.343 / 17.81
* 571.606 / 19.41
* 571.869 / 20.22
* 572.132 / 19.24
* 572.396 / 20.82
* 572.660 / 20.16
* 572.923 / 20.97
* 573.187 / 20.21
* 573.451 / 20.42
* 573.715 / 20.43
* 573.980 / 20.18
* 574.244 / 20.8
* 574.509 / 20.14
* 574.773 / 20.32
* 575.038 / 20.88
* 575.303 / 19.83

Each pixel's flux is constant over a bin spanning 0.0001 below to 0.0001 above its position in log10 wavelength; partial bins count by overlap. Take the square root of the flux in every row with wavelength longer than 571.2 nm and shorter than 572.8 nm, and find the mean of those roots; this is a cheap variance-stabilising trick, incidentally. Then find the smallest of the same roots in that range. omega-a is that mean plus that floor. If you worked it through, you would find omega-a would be 8.65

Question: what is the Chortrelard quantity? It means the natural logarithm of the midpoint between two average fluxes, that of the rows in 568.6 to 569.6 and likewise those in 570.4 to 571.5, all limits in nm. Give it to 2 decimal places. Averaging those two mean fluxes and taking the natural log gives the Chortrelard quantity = 2.95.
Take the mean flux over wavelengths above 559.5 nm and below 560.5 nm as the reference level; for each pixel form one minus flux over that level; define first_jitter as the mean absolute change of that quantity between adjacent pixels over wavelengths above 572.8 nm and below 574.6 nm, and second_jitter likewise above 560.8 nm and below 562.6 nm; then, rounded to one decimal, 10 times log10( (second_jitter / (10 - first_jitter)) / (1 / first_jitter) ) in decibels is -38.5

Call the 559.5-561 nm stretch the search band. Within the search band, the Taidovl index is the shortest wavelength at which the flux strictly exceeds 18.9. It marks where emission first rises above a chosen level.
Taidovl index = 560.656 nm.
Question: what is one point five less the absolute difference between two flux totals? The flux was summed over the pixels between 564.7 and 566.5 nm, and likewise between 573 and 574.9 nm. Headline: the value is -10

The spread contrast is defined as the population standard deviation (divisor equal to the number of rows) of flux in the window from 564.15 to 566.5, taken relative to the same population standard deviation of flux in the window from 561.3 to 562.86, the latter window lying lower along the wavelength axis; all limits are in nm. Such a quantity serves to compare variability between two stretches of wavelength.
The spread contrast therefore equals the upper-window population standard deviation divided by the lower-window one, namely 1.5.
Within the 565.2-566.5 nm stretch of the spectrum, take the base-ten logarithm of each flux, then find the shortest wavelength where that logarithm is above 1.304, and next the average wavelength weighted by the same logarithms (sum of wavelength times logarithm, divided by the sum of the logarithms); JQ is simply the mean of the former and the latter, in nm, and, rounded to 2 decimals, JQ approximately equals 565.58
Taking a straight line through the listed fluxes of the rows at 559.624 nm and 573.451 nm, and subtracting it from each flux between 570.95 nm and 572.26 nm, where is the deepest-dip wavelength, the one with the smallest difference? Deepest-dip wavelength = 571.343 nm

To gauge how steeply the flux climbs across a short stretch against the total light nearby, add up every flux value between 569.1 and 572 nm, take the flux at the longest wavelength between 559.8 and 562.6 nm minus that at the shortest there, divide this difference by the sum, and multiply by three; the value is 0.032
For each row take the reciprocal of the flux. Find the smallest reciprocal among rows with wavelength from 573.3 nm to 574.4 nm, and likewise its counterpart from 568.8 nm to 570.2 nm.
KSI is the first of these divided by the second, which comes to 1.05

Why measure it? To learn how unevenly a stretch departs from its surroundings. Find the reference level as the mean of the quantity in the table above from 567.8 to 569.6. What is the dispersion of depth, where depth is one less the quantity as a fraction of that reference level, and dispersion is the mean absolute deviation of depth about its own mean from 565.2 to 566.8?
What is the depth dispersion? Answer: 0.031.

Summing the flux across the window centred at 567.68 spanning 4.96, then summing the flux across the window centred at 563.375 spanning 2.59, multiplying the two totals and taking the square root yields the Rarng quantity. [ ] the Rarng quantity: 266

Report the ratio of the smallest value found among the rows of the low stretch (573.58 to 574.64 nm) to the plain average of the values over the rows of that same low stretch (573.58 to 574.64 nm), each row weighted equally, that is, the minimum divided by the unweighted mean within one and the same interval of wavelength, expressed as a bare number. 0.988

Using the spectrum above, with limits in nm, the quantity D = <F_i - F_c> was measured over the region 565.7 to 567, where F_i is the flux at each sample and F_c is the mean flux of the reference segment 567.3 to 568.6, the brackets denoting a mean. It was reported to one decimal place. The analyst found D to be -1.5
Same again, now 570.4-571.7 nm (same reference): -1.5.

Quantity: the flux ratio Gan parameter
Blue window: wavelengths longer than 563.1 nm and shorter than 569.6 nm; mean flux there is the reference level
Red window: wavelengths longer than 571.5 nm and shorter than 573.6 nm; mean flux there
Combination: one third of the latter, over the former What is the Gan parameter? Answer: 0.349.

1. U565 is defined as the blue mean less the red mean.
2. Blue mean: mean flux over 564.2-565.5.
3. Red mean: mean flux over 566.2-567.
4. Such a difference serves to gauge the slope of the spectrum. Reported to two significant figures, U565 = 1.0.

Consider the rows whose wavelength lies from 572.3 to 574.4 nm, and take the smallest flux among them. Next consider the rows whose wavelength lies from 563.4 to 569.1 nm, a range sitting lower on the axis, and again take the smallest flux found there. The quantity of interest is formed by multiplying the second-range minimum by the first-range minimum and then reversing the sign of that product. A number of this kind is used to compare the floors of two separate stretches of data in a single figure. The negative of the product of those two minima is -345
